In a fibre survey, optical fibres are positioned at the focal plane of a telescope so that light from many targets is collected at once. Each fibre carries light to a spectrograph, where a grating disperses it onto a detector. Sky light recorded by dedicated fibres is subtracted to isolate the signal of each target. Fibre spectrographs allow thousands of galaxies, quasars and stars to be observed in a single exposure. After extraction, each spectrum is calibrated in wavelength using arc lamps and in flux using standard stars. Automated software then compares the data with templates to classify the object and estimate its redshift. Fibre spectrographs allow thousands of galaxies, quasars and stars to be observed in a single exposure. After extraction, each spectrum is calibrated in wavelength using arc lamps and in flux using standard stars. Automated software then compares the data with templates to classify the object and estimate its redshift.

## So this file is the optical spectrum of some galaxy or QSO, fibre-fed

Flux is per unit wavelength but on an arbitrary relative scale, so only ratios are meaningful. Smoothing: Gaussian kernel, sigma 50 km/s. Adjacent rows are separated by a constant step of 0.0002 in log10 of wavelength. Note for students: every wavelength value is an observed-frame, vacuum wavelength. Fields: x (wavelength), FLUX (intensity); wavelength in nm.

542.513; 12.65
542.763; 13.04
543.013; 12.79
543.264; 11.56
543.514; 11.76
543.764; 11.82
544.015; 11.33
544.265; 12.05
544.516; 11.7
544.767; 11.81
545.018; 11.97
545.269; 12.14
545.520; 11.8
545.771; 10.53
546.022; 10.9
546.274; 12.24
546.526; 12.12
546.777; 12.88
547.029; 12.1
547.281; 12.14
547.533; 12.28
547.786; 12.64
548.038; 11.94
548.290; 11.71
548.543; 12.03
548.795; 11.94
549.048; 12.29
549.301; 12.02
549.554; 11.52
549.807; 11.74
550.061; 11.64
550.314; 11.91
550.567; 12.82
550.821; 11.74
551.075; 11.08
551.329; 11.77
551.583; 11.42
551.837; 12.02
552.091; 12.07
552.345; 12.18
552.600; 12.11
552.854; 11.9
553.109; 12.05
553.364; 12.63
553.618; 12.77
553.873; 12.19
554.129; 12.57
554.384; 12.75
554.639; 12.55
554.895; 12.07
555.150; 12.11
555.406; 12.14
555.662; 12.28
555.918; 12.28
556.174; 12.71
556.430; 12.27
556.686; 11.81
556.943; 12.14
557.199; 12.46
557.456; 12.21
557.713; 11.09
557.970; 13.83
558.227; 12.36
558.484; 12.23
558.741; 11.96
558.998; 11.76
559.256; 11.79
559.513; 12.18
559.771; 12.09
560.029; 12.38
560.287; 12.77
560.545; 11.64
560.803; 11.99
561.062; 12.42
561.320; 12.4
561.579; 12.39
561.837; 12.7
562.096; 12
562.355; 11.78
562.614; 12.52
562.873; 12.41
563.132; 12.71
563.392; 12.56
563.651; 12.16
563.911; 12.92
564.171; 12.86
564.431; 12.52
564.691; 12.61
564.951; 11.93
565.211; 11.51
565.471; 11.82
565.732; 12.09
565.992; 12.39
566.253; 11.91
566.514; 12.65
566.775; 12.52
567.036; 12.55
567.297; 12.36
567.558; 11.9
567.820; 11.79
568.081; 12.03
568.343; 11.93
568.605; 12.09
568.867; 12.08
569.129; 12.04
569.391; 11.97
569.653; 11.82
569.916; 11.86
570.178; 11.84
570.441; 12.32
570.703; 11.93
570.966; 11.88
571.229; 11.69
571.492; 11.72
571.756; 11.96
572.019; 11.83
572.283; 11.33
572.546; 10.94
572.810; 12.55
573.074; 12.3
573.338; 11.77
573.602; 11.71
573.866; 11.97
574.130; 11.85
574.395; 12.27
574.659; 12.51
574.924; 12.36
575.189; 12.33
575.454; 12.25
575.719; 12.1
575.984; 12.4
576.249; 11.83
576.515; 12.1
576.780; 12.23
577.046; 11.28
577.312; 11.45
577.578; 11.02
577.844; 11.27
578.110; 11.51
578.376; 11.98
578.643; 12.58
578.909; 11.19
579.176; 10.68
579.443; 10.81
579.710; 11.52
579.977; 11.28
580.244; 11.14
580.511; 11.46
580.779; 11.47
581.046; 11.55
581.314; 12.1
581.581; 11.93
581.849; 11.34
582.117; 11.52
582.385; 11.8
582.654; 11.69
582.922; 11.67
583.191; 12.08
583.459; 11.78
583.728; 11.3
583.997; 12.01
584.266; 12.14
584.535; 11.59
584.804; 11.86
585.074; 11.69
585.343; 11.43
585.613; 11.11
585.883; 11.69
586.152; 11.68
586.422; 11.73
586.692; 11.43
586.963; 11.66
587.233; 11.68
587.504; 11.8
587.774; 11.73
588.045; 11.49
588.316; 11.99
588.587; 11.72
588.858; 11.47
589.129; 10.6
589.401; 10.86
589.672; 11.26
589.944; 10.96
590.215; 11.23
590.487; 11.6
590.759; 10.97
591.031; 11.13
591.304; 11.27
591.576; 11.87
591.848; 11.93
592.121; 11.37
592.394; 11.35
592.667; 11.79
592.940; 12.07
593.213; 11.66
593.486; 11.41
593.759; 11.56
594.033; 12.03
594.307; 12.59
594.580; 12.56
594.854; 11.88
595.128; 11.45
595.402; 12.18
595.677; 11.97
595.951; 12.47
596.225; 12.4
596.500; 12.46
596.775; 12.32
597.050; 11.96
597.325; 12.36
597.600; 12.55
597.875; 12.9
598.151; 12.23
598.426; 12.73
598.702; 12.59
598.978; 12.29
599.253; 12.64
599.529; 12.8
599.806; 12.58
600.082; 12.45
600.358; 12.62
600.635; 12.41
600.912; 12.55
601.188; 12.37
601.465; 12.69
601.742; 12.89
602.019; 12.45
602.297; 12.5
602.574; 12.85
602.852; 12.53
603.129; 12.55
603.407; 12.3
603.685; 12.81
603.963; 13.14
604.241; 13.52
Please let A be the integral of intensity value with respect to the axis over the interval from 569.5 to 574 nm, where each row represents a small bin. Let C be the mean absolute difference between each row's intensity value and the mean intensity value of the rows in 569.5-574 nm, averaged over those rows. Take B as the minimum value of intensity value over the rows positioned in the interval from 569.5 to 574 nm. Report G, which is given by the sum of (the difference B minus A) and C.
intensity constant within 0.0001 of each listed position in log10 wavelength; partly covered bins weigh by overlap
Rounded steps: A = 53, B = 10.94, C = 0.23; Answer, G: -42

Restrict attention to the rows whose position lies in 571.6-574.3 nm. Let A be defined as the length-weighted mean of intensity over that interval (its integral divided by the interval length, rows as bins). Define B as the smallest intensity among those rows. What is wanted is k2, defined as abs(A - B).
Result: 0.9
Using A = 11.82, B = 10.94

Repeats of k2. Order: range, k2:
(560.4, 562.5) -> 0.5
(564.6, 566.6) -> 0.6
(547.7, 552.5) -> 0.8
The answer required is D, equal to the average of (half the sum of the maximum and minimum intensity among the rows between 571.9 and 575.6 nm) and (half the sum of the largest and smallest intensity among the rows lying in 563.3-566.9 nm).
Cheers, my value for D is 12.0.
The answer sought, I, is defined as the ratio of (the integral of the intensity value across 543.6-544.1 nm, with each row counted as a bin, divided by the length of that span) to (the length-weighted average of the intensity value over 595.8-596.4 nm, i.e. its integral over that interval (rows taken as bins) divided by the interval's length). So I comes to 0.93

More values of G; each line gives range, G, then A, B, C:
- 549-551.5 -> -18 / 30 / 11.08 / 0.33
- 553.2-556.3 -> -26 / 38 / 12.07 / 0.24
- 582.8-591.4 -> -88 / 99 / 10.6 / 0.30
